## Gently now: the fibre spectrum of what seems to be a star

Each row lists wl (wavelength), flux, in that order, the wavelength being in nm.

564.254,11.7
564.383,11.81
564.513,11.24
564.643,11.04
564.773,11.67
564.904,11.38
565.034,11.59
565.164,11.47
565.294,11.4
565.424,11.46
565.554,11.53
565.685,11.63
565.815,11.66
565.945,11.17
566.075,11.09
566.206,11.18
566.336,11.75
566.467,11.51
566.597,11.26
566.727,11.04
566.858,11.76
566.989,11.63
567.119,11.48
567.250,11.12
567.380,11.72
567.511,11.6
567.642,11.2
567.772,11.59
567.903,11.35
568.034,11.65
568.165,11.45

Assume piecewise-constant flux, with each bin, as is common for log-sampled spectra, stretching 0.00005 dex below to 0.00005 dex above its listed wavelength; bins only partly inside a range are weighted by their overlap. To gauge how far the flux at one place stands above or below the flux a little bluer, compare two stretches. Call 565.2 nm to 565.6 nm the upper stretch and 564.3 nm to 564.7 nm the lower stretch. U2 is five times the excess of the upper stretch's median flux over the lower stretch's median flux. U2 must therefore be 1.1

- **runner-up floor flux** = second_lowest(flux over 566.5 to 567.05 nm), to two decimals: 11.26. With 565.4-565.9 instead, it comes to 11.53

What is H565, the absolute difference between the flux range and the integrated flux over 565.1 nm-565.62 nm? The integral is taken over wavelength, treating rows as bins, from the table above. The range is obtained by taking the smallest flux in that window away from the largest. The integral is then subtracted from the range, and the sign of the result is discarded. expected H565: 5.8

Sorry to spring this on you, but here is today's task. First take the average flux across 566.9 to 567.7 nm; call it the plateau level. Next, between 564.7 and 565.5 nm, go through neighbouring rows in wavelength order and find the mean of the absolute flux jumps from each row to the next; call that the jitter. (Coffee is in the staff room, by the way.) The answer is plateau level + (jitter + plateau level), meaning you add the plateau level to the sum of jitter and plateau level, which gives 23.1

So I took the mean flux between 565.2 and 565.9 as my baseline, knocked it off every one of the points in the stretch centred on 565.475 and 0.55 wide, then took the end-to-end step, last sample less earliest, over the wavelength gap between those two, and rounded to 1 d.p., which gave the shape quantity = 0.6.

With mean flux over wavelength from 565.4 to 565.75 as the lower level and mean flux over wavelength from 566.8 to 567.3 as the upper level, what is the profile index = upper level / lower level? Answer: 1.00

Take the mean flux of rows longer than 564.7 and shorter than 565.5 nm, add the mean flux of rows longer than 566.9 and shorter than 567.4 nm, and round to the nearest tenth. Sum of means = 23.0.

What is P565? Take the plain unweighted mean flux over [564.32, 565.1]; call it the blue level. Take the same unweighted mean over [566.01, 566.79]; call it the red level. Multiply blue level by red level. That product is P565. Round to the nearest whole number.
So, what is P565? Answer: 129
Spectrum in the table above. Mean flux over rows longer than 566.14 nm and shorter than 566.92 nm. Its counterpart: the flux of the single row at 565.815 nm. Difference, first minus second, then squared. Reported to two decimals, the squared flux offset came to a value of 0.06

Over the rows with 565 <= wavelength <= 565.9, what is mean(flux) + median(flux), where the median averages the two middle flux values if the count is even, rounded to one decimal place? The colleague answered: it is 23.1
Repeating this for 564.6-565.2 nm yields 22.9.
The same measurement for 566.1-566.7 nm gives 22.8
